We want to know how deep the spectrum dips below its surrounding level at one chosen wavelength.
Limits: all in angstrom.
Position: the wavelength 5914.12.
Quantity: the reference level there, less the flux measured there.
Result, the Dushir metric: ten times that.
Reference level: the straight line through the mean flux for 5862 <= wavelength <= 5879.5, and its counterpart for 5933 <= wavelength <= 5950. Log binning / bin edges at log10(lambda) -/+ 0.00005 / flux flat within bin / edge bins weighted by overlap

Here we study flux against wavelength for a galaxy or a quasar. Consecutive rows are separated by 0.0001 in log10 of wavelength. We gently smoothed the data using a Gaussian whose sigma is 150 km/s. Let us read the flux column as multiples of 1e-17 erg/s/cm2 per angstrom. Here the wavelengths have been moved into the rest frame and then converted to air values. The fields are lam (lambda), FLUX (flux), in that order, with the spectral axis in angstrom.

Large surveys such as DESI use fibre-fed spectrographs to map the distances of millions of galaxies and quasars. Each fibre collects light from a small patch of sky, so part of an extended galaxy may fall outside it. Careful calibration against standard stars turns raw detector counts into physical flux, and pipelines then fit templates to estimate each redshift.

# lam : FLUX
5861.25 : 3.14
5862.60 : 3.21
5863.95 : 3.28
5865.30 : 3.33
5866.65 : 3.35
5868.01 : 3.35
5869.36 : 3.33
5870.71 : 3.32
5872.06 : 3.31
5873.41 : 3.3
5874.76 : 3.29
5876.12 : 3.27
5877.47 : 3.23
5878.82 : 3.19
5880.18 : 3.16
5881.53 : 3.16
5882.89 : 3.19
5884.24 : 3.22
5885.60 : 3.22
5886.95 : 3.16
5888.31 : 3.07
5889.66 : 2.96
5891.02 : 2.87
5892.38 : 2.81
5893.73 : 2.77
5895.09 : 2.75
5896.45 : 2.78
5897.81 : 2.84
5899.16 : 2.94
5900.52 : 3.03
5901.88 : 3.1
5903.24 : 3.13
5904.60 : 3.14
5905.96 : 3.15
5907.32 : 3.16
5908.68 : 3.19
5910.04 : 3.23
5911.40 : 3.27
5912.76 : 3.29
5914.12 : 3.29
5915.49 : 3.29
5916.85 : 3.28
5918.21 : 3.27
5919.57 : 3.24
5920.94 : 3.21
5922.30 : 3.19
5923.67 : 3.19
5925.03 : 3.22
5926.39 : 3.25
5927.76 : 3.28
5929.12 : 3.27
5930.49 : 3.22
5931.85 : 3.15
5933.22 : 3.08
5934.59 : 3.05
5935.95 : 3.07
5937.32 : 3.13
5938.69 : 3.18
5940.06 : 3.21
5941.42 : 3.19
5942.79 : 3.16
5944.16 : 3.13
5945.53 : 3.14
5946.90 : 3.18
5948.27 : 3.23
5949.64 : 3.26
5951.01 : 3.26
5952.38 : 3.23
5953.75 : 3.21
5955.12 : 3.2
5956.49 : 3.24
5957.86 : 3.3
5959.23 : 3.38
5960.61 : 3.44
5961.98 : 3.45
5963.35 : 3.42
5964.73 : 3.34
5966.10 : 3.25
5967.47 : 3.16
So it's -0.8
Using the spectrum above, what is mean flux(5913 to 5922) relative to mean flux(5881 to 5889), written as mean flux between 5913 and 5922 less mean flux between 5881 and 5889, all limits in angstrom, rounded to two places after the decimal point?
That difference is 0.09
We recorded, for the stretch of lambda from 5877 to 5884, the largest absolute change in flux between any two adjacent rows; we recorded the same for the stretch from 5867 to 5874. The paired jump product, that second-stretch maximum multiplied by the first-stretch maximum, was 0.0008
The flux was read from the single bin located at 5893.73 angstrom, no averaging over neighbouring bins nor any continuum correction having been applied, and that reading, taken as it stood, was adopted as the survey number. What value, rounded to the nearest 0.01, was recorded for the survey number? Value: 2.77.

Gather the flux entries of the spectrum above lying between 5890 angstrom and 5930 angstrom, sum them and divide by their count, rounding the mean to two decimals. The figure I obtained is 3.12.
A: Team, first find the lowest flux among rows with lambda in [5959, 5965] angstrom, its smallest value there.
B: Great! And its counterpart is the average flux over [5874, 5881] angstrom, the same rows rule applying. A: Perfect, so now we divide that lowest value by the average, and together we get 1.03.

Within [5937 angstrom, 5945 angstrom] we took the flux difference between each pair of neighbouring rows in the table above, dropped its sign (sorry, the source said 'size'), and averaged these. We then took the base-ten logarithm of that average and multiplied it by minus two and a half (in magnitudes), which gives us 3.74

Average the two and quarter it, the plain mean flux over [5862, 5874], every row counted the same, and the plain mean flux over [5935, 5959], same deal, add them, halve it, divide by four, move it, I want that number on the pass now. 0.813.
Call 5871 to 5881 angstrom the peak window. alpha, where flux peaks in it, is 5872.06 angstrom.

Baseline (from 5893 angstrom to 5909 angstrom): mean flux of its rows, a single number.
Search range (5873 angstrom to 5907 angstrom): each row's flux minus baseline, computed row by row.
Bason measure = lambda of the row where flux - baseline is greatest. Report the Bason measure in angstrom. 5873.41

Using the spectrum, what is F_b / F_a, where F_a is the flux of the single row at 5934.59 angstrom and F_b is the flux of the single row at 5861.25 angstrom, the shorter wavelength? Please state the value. 1.03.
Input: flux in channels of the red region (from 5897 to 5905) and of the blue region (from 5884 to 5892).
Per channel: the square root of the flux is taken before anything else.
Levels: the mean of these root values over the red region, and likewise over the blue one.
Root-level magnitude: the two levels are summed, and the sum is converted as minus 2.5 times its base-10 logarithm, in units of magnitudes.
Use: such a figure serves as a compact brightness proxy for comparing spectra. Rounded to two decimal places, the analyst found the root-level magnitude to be -1.36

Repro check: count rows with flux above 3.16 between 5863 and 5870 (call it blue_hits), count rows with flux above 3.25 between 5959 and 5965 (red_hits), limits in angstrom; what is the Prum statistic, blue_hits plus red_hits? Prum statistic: 10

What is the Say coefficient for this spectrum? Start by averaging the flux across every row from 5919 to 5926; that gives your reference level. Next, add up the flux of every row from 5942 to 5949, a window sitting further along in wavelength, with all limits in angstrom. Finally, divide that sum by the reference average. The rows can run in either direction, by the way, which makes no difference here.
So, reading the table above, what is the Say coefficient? 4.93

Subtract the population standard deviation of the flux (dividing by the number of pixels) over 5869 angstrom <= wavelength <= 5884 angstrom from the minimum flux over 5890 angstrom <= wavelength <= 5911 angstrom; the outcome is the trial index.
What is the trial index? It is 2.69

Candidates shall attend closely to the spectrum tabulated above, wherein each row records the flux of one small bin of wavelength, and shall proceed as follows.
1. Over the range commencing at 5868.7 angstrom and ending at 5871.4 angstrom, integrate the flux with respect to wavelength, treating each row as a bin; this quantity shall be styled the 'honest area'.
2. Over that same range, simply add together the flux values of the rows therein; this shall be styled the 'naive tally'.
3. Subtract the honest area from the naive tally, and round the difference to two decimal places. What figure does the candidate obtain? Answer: -2.34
